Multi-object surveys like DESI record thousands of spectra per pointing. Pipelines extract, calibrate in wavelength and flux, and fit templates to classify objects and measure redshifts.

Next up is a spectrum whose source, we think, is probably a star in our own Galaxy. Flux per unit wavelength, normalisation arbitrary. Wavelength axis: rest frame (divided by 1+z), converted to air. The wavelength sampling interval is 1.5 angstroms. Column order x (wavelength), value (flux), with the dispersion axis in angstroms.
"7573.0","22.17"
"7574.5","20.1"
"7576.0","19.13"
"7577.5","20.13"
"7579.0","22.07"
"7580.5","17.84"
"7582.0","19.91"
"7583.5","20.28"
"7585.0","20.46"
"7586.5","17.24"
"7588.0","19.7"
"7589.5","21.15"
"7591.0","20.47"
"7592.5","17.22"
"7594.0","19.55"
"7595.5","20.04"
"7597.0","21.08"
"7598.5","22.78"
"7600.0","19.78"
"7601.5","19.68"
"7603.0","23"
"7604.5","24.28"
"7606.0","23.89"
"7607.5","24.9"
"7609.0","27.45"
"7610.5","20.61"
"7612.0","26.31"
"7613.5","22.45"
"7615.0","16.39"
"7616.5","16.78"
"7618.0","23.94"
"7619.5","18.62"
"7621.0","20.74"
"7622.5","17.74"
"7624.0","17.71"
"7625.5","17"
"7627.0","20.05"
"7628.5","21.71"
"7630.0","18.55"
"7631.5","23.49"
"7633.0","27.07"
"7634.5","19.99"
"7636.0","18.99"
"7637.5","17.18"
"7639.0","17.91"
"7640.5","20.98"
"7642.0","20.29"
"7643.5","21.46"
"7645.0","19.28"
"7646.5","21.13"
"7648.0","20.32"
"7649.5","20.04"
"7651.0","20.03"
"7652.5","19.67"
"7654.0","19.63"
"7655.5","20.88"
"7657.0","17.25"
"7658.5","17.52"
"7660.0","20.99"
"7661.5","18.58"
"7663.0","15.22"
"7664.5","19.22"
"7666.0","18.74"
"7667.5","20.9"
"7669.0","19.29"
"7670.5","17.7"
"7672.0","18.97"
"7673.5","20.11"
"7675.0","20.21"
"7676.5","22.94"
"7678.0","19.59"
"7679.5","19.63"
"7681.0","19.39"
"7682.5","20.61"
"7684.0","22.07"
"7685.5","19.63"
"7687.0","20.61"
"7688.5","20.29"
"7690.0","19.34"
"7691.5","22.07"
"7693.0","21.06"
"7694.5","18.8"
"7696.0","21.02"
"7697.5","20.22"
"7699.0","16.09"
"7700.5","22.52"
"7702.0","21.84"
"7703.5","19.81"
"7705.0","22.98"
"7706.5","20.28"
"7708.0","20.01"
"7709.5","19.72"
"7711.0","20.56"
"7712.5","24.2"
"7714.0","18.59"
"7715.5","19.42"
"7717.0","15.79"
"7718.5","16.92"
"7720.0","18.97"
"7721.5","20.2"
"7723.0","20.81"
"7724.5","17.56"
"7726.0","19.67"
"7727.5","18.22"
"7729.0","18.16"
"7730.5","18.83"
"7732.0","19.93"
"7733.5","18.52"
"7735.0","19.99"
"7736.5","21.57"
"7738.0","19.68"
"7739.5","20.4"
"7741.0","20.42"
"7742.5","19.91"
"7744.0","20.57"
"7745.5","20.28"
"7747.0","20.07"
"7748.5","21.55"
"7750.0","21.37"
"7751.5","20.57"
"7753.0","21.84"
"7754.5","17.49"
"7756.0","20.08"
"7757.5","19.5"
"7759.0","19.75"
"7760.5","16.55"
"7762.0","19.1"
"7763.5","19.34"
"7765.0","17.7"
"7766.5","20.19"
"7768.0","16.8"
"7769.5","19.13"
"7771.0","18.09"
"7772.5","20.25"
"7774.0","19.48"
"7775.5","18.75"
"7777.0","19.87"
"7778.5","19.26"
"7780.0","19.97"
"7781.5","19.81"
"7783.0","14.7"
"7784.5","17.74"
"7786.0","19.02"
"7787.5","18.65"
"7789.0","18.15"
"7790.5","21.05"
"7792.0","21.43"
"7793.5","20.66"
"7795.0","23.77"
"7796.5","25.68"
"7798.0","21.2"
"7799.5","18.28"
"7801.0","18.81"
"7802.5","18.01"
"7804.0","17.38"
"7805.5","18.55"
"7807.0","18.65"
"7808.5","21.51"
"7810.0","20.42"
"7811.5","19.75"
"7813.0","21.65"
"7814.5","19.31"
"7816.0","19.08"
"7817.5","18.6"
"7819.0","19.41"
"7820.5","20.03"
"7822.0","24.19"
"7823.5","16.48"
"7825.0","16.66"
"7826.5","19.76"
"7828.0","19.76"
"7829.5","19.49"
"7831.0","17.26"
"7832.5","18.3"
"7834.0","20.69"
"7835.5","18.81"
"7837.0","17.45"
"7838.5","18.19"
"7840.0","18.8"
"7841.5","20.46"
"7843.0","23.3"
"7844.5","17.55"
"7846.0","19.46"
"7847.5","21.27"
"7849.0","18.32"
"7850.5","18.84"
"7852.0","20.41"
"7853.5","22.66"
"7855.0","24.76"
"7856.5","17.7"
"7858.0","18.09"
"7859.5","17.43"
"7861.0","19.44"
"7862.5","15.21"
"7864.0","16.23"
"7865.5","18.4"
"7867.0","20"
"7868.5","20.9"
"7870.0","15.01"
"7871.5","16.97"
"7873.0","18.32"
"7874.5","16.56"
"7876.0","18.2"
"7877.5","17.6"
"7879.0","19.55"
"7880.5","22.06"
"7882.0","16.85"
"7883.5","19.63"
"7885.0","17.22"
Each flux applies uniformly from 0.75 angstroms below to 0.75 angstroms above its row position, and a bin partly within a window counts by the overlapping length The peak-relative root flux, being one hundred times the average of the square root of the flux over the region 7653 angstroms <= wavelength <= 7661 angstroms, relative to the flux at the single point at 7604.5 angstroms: 18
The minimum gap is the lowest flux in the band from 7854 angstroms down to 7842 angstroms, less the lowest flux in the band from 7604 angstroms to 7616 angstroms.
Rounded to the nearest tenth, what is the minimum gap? 1.2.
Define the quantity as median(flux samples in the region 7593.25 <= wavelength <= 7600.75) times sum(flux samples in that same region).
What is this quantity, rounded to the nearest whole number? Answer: 2069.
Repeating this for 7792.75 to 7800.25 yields 2323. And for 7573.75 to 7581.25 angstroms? 1995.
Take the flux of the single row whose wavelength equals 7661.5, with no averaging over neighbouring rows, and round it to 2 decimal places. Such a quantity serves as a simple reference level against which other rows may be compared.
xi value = 18.58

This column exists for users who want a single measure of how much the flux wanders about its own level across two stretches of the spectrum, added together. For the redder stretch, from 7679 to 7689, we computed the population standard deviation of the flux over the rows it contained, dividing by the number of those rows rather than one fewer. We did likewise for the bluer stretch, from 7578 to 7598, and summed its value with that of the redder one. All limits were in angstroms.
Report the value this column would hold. 2.29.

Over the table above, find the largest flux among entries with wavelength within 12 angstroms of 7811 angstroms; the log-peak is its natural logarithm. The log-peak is 3.19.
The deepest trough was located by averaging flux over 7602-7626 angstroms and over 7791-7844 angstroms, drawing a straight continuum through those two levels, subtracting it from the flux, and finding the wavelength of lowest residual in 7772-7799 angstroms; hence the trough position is 7783.0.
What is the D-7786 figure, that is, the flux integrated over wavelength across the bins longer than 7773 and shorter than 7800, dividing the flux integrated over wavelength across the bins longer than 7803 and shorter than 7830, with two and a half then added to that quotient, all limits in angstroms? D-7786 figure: 3.48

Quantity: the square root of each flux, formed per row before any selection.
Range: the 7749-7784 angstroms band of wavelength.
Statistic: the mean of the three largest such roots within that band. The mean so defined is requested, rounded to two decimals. 4.61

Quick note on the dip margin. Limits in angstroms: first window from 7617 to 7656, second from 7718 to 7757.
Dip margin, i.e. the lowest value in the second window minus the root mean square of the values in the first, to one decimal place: -3.4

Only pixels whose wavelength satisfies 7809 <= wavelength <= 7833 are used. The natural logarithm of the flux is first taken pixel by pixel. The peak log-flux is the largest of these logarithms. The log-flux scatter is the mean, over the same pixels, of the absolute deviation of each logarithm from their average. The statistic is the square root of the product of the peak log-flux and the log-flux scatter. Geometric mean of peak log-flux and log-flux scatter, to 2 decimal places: 0.45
